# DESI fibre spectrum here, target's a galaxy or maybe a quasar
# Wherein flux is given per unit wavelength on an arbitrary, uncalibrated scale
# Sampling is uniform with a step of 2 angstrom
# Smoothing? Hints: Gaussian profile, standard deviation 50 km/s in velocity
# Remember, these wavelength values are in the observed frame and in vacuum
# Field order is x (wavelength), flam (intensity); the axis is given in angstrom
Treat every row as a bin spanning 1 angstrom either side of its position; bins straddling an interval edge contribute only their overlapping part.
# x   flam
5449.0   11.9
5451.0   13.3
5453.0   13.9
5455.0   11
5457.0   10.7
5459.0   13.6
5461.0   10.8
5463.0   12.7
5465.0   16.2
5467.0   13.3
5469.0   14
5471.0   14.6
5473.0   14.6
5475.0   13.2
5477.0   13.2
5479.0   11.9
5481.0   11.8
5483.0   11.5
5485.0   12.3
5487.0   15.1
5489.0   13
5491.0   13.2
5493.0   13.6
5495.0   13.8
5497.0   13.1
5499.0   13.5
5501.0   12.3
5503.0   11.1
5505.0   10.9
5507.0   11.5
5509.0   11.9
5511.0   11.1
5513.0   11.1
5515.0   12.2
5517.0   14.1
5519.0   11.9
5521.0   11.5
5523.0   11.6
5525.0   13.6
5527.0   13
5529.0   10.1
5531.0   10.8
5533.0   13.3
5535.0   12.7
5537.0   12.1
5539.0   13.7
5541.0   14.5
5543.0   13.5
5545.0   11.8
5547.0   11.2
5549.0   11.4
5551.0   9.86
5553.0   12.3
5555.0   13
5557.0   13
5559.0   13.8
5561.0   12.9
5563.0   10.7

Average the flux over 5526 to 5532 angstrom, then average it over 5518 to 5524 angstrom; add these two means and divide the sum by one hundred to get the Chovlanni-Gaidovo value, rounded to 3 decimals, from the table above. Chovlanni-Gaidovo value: 0.230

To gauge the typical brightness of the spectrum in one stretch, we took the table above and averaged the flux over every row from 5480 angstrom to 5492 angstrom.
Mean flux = 12.8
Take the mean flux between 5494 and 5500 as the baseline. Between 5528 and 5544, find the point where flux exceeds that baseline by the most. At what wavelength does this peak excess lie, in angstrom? 5541.0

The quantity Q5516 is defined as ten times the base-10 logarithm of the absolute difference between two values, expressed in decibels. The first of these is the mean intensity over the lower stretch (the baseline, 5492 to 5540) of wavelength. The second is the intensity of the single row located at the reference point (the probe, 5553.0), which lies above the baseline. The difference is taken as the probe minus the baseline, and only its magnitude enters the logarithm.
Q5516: -15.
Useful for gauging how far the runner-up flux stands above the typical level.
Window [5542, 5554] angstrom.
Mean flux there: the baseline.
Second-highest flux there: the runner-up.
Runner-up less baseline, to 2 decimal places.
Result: 0.62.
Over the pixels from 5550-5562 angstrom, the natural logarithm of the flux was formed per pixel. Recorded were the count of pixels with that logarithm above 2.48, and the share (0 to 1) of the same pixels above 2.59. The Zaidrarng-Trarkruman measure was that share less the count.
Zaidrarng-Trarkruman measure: -4.8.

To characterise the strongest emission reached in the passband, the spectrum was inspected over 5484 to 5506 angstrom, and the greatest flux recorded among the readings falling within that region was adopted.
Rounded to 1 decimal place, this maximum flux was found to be 15.1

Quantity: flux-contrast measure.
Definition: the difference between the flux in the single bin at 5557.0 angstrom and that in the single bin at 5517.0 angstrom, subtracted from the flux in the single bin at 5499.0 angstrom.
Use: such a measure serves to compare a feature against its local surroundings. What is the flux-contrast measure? 14.6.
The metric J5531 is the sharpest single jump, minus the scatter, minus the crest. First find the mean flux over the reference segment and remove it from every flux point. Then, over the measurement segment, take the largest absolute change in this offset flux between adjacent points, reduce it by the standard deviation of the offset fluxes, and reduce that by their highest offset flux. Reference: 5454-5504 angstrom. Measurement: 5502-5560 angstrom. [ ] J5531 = 0.2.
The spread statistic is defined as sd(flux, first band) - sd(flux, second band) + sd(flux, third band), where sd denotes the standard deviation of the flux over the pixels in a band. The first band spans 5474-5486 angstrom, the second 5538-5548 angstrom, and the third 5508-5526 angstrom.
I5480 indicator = 0.4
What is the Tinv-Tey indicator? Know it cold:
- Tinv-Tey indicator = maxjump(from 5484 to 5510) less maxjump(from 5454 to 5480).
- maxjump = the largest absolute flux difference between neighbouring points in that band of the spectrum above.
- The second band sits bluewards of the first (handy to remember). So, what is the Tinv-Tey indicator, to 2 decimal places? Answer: -0.70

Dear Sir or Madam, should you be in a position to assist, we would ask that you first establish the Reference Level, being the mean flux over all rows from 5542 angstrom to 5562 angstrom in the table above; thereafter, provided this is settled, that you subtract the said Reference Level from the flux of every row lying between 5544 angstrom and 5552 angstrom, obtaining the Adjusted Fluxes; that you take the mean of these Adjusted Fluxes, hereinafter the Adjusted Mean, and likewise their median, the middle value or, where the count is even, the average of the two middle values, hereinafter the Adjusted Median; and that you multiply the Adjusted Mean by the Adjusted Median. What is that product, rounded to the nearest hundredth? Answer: 1.18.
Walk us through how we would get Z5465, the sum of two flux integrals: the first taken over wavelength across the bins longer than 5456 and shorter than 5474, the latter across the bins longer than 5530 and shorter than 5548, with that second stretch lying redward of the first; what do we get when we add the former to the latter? 468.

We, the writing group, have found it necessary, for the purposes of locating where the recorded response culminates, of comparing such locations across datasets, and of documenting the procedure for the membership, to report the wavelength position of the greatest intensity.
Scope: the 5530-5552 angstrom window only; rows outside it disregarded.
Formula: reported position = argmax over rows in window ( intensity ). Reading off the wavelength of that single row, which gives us 5541.0 angstrom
